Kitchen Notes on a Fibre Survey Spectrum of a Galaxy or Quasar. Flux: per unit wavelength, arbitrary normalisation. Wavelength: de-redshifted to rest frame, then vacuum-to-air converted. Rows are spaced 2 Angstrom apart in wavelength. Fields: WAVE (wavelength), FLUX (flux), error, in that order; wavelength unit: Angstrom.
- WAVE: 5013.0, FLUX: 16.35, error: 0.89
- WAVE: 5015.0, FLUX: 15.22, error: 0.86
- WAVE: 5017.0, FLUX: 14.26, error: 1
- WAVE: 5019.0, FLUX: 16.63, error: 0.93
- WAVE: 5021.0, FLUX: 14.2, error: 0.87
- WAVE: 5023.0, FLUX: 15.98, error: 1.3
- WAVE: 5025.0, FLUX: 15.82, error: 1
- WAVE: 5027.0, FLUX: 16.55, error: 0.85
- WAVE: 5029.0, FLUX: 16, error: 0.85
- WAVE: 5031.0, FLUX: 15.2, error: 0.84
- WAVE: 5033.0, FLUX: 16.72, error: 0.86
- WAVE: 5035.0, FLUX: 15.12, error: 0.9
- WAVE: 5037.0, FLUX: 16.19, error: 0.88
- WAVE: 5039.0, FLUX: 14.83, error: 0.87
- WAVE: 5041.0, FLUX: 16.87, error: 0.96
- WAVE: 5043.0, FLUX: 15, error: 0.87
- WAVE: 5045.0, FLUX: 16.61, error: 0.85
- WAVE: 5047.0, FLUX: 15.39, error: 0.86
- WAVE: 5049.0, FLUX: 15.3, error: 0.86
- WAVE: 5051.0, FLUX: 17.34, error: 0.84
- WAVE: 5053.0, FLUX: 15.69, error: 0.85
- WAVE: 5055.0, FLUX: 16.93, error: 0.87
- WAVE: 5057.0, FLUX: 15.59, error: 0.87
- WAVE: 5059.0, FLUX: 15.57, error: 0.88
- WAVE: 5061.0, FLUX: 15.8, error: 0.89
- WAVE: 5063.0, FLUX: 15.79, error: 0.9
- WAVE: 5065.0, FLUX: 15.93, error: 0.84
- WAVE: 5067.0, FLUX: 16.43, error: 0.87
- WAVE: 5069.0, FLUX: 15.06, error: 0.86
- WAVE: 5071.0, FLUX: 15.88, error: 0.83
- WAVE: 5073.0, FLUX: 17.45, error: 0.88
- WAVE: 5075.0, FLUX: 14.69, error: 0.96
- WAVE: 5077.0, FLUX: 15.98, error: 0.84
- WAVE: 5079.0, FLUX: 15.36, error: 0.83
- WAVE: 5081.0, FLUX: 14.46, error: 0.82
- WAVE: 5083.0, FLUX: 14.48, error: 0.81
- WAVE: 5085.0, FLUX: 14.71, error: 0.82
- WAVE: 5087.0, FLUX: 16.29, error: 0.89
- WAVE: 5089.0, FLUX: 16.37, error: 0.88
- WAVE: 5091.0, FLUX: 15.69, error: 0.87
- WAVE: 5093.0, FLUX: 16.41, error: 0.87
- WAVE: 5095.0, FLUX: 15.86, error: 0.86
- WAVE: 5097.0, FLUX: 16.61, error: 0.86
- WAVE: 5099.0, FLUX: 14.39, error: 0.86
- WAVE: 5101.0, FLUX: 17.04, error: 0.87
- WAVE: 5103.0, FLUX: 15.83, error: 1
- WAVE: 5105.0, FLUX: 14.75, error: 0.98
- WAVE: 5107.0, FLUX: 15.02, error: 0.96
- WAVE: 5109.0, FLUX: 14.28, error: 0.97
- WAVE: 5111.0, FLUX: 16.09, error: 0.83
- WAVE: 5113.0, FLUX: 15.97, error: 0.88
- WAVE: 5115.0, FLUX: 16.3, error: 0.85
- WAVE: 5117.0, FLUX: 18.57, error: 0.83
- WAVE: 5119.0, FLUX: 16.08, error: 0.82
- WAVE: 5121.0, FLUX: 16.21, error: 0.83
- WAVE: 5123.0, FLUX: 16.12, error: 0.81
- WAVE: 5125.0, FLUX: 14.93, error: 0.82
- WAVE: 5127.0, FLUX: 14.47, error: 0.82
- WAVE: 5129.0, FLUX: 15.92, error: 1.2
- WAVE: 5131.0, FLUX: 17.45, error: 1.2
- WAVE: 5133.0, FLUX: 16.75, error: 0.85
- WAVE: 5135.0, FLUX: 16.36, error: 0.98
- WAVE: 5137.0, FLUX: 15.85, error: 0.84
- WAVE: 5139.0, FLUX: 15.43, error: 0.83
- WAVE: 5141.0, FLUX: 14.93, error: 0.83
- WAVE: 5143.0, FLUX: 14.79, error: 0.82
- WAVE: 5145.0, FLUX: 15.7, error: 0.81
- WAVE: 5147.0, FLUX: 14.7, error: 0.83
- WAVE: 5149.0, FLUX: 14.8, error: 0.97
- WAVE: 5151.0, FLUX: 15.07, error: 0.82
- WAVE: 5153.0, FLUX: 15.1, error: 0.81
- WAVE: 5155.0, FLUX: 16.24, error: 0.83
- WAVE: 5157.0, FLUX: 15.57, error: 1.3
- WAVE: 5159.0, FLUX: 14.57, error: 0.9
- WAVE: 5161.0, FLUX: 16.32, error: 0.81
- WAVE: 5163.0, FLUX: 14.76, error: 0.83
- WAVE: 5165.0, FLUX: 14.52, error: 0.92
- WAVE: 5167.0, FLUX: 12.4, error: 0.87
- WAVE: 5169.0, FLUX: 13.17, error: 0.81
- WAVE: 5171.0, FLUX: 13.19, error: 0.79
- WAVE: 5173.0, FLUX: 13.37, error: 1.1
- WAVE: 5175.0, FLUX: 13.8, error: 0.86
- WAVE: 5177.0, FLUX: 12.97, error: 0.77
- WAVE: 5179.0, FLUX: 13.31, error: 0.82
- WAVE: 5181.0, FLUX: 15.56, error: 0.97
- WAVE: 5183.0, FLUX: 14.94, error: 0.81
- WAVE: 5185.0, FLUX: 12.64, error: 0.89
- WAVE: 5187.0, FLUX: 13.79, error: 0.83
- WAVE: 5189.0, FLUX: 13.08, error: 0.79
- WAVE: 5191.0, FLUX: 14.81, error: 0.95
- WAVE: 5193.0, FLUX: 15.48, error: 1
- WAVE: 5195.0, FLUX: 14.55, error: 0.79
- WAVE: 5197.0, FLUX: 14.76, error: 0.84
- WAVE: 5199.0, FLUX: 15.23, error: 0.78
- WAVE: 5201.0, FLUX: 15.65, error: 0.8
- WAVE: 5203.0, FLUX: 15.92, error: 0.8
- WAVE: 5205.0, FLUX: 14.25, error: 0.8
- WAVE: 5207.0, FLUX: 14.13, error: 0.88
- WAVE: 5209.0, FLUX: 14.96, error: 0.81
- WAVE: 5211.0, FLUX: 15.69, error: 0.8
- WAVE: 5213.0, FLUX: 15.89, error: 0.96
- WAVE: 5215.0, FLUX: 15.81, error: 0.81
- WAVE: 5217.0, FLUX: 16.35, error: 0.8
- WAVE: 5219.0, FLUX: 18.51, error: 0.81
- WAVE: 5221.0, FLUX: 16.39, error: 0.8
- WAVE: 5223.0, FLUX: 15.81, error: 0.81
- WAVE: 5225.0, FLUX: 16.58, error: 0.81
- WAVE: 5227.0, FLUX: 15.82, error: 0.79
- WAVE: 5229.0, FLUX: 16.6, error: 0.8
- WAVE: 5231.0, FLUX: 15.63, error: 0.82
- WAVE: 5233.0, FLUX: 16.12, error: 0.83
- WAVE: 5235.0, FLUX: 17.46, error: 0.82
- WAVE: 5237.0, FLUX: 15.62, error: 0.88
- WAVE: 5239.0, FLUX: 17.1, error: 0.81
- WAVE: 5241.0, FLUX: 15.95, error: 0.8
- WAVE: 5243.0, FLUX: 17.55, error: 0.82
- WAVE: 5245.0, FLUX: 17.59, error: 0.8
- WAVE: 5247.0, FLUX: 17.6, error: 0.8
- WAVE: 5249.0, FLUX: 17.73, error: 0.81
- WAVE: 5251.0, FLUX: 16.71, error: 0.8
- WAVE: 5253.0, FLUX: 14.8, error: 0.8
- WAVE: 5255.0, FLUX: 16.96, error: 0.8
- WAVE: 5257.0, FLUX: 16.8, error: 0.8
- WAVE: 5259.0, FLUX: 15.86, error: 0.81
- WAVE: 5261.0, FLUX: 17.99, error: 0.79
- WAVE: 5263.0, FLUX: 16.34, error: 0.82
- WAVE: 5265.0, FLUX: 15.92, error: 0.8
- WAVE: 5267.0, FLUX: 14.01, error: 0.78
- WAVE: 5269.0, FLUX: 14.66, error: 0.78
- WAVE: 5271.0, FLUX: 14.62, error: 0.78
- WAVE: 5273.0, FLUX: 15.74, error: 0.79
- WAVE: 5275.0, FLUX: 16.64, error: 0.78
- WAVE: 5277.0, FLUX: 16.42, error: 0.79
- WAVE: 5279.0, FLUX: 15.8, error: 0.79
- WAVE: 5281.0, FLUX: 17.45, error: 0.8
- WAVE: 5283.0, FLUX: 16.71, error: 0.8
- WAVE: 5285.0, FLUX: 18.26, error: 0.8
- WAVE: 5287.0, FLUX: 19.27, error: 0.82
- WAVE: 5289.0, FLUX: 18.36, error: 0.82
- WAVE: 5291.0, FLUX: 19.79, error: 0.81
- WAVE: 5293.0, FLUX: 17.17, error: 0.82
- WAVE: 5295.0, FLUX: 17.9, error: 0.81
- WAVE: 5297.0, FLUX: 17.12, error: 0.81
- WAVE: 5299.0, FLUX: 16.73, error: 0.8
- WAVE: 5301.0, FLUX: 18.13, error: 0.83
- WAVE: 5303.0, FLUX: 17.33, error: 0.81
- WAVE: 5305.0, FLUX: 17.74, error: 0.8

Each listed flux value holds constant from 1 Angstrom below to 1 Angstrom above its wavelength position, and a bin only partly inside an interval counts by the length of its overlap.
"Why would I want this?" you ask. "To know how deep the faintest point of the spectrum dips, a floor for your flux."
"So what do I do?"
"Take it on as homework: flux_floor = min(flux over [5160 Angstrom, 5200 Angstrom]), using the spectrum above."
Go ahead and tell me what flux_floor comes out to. 12.4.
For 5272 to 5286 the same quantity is 15.74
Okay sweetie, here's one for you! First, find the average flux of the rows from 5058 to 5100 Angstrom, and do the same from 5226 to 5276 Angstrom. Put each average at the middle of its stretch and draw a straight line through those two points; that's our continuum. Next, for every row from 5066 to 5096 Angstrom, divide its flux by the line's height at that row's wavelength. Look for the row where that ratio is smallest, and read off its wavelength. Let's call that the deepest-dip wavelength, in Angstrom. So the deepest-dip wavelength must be 5081.0 Angstrom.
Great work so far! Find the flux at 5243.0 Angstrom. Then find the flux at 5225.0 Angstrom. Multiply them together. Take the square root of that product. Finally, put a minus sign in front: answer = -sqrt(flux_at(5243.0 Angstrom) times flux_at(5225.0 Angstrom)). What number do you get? -17.1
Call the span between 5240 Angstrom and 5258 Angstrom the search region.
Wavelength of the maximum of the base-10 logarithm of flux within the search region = 5249.0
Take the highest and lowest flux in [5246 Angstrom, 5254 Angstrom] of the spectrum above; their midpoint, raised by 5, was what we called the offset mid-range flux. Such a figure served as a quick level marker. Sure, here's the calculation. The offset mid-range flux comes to 21.3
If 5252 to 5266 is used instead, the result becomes 21.4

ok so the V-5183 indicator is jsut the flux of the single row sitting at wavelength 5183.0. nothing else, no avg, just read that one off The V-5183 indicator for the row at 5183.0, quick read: 14.94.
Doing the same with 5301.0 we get 18.13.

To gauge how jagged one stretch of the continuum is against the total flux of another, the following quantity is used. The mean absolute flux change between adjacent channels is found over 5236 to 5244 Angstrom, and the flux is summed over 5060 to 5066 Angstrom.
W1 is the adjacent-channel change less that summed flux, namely -46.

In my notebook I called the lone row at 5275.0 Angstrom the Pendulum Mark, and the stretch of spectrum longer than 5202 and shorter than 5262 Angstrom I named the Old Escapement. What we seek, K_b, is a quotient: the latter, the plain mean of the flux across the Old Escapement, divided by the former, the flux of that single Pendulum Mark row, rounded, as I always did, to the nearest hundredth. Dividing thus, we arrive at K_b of 0.98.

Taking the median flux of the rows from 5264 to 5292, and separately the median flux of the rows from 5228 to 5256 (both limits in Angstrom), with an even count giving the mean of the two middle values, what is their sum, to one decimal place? 33.4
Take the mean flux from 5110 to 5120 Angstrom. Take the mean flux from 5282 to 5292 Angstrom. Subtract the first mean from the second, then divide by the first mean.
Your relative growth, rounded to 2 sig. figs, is 0.11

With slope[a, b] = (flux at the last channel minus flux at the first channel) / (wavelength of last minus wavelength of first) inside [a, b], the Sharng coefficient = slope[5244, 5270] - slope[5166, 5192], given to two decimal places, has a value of -0.22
